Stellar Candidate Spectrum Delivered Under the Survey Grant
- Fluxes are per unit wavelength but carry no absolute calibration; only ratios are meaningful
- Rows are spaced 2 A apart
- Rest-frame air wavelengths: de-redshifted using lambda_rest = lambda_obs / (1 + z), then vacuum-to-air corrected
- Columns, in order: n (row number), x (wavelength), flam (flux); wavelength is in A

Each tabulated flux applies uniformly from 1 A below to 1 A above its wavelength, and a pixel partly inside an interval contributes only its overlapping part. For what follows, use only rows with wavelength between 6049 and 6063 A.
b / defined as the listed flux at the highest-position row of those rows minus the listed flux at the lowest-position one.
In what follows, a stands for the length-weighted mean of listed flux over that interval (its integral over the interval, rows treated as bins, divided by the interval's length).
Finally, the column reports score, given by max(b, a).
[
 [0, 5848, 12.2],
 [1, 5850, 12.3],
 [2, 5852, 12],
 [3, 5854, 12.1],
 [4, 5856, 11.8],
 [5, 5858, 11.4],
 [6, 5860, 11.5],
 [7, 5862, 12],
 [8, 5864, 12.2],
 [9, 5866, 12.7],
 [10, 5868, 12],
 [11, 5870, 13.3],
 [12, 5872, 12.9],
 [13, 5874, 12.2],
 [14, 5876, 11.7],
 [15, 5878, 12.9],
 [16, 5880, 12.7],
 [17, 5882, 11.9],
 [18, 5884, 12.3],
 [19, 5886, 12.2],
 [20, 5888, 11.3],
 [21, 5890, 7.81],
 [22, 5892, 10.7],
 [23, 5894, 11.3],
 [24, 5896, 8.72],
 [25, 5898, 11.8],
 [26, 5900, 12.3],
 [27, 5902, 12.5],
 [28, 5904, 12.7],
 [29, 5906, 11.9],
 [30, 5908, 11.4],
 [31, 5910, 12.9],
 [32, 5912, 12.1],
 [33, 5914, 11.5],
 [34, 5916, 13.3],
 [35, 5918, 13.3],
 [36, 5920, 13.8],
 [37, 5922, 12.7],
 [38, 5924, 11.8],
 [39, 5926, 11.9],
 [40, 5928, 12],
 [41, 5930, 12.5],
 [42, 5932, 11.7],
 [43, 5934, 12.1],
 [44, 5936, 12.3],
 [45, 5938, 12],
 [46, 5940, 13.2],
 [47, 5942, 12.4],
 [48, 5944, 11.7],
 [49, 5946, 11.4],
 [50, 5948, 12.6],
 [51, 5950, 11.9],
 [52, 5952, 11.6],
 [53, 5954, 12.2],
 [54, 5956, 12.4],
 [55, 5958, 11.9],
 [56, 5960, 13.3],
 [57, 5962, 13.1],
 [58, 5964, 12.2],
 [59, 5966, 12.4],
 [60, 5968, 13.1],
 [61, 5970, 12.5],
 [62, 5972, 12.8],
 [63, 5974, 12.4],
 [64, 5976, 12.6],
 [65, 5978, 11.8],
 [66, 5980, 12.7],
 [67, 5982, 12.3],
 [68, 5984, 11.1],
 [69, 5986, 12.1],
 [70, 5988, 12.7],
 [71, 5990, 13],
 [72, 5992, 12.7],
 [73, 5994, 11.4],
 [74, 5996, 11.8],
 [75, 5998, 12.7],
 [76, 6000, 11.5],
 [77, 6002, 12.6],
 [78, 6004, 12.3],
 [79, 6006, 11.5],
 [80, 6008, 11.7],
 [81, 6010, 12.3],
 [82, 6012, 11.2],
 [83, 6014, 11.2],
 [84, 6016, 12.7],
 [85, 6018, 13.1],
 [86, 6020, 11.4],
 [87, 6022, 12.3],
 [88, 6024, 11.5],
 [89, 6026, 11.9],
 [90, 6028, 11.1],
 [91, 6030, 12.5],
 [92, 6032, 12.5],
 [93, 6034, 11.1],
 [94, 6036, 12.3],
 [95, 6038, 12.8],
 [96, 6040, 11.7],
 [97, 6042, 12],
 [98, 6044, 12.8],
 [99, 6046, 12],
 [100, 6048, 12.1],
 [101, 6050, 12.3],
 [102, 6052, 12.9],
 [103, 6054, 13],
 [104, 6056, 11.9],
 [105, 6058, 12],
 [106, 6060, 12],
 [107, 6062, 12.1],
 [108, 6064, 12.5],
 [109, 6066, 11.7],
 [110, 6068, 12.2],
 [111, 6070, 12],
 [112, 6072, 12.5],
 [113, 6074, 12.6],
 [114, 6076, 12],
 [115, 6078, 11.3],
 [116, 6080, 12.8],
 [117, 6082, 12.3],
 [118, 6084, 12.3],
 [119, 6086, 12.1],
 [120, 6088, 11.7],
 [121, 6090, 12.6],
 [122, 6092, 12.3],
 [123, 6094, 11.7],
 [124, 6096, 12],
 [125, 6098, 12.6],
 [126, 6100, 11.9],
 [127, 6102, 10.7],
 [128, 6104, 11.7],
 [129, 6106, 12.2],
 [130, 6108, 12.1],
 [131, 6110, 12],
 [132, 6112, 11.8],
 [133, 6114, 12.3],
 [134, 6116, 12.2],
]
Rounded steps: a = 12.3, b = -0.2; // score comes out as 12.3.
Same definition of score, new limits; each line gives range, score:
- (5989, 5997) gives 12.2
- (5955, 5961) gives 12.5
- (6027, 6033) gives 12.0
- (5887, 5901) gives 10.6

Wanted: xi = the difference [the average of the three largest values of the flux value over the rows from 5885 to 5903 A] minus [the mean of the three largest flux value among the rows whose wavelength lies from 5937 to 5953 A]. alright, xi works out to -0.4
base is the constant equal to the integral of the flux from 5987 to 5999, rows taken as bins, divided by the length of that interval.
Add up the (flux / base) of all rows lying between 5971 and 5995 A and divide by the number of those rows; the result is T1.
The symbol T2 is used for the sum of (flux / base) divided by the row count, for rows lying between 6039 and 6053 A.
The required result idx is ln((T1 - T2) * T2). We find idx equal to -5.7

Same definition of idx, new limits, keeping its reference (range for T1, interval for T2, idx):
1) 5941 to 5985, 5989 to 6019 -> -4.3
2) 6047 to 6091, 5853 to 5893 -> -3.6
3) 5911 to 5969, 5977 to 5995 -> -4.4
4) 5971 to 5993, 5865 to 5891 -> -3.5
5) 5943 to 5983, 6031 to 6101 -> -4.4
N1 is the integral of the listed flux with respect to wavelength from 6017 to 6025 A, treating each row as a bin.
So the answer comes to 97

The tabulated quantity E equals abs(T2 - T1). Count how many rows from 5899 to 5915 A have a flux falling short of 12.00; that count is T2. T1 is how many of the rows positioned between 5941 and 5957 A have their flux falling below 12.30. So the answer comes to 2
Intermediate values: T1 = 5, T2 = 3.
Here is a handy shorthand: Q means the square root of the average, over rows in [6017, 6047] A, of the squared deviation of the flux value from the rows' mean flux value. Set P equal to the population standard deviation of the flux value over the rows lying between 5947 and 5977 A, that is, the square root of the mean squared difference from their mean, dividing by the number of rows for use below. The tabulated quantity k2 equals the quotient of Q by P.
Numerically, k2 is 1.3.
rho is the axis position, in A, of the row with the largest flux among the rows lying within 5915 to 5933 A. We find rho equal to 5920 A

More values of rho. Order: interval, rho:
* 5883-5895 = 5884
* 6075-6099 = 6080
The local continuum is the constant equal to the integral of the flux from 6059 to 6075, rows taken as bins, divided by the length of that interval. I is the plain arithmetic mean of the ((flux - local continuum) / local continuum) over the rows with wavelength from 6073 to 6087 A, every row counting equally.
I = 0.00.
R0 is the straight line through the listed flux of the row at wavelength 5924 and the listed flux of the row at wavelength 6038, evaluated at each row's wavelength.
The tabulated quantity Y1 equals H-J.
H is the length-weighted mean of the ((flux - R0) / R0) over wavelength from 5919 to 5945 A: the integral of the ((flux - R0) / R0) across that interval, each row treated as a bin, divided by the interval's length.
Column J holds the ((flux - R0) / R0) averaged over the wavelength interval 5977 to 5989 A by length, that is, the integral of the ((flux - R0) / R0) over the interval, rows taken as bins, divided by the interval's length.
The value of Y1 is 0.05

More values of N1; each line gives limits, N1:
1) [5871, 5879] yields 99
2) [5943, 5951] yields 95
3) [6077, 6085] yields 97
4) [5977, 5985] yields 96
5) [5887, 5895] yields 82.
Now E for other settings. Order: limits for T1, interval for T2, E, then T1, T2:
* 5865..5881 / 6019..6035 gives 2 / 3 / 5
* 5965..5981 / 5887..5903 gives 5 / 1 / 6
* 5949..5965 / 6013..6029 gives 0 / 5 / 5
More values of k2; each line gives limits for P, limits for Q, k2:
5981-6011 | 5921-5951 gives 0.8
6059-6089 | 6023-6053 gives 1.5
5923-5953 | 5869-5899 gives 3.3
